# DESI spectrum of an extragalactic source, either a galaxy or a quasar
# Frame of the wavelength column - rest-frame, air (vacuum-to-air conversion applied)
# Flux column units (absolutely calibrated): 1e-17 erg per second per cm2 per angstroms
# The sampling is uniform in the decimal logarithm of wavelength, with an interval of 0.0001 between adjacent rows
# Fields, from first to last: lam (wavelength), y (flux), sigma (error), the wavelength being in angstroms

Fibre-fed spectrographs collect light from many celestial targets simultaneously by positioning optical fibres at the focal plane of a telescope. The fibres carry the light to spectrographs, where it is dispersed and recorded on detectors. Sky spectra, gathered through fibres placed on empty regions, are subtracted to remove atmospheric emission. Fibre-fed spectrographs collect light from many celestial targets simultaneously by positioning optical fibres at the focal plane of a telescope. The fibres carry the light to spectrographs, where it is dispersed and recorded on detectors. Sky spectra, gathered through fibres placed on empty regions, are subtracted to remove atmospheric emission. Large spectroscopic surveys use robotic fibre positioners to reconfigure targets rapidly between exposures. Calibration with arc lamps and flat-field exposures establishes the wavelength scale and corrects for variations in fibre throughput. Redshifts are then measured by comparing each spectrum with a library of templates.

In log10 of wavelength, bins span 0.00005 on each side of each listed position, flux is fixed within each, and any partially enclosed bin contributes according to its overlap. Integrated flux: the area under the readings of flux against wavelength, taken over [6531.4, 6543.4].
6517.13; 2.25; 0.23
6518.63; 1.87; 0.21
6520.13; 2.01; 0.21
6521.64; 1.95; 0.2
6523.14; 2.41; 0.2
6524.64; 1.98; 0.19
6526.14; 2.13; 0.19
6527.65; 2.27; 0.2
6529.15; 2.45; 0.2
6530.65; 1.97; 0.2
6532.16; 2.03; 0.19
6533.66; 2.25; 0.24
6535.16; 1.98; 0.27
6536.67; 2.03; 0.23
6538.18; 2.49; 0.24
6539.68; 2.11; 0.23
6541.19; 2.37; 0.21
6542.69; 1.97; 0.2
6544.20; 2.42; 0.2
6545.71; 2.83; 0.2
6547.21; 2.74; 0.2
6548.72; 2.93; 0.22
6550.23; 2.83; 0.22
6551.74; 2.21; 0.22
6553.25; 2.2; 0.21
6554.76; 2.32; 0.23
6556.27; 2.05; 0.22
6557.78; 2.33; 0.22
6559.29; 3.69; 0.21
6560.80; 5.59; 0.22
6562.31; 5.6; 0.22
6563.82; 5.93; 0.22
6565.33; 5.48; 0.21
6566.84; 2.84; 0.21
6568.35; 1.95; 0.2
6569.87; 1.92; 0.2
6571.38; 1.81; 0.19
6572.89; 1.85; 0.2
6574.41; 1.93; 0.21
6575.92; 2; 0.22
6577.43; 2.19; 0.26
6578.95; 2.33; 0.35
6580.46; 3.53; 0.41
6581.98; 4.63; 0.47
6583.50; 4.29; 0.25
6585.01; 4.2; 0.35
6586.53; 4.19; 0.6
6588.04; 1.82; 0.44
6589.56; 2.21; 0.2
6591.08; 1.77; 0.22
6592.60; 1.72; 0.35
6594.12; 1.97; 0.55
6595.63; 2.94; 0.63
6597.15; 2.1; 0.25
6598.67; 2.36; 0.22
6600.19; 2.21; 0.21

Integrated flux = 25.9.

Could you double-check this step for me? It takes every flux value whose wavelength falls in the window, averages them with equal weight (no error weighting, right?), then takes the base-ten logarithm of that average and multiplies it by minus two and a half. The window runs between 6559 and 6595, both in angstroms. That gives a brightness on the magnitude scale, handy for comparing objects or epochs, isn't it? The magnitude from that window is -1.2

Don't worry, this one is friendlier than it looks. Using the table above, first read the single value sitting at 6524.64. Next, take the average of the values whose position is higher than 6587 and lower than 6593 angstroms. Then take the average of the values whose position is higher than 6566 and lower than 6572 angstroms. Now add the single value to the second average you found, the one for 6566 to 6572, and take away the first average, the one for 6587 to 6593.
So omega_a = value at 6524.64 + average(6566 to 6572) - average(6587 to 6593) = 2.2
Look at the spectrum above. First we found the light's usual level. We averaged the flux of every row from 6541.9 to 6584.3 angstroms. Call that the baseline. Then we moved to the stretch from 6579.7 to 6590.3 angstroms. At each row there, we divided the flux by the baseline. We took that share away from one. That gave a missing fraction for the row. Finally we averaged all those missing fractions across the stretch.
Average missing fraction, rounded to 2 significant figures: -0.18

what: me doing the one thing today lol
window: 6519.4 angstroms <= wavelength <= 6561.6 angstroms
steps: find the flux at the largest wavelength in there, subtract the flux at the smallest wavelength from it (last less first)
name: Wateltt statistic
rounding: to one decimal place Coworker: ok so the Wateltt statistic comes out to 3.6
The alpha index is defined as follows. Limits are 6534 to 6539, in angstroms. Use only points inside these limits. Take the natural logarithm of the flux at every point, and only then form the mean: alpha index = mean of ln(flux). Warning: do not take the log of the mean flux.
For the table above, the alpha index 0.77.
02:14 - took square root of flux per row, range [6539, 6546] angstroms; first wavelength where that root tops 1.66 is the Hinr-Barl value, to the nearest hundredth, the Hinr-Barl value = 6545.71 angstroms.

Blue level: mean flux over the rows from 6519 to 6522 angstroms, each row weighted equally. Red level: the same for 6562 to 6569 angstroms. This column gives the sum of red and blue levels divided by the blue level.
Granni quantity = 3.2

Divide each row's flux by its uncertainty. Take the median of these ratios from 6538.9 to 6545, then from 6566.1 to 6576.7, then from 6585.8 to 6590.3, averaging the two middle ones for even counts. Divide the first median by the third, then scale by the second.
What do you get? 14.4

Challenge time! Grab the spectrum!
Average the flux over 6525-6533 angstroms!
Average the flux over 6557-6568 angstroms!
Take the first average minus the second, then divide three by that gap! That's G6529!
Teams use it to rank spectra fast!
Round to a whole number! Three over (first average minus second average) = -1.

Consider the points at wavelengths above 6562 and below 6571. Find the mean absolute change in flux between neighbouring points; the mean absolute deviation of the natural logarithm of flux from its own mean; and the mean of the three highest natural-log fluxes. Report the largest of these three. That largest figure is 1.7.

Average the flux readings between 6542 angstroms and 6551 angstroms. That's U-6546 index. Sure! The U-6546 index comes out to 2.62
